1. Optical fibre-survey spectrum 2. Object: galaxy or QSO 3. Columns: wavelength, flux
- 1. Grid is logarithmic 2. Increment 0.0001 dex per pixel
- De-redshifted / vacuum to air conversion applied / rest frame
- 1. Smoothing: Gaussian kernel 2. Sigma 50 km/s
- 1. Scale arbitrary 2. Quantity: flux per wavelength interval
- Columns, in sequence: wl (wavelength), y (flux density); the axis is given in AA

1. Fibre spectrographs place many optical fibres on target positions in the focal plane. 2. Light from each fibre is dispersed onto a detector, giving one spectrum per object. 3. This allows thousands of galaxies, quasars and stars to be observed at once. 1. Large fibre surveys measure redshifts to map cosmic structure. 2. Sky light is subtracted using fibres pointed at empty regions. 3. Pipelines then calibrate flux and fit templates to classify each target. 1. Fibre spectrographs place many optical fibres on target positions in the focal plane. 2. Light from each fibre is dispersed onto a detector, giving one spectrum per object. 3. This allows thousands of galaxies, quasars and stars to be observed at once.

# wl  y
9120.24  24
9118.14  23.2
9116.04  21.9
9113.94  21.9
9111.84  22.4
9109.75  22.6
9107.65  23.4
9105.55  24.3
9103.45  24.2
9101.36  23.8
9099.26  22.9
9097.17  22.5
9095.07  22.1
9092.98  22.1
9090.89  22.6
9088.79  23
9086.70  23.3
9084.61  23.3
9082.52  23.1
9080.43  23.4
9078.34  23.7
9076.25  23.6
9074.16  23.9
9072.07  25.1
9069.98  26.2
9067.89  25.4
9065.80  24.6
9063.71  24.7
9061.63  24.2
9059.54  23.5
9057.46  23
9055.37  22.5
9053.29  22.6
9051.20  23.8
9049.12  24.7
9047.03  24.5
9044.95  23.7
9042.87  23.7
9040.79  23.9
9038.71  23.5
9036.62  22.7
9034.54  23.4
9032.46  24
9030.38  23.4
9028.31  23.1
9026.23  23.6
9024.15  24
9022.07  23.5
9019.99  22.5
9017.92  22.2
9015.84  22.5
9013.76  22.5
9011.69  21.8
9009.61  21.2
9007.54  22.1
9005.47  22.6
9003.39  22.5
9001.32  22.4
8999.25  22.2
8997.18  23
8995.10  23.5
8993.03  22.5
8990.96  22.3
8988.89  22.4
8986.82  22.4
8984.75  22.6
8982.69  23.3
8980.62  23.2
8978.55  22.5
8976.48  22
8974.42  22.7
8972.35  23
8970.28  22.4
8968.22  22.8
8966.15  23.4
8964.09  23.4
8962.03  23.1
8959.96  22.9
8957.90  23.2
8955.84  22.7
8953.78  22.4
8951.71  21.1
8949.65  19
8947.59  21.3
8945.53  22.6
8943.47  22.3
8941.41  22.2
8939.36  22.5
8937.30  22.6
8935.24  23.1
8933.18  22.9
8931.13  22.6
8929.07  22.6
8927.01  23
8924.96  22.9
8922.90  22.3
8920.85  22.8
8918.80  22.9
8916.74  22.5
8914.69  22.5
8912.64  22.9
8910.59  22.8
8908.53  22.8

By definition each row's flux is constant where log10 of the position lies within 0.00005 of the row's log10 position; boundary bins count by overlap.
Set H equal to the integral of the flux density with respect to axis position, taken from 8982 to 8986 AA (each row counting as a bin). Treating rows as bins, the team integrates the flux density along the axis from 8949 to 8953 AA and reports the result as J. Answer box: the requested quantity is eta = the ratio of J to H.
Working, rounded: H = 92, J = 81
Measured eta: 0.88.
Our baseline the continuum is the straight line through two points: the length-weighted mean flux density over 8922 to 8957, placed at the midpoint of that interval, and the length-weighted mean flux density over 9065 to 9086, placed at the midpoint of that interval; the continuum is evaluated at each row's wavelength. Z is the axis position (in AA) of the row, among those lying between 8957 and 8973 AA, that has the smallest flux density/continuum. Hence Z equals 8970.28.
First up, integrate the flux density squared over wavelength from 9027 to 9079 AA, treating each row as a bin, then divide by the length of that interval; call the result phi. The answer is 572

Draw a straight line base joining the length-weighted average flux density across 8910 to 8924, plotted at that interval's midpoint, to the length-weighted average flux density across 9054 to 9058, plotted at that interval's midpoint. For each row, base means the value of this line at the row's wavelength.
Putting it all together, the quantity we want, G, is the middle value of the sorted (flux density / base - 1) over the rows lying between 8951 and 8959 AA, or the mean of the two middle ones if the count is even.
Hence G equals -0.01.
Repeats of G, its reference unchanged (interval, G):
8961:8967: 0.03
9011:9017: -0.01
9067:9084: 0.05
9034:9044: 0.04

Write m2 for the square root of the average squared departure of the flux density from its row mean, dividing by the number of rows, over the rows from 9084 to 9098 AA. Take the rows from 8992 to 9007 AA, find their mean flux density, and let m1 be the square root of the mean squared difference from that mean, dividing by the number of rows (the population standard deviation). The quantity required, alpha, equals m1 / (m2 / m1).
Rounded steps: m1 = 0.4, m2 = 0.48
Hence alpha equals 0.3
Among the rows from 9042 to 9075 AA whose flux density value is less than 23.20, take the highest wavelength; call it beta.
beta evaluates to 9057.46 AA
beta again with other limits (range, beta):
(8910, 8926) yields 8924.96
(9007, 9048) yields 9036.62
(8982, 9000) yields 8999.25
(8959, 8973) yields 8972.35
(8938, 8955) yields 8953.78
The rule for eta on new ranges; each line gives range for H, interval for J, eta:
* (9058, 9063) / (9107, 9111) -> 0.77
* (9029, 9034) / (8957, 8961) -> 0.78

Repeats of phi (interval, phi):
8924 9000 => 509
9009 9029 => 516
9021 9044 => 554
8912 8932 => 515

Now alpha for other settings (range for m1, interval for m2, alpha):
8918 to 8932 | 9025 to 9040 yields 0.1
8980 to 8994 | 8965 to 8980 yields 0.3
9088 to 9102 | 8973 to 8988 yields 0.7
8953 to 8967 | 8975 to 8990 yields 0.3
